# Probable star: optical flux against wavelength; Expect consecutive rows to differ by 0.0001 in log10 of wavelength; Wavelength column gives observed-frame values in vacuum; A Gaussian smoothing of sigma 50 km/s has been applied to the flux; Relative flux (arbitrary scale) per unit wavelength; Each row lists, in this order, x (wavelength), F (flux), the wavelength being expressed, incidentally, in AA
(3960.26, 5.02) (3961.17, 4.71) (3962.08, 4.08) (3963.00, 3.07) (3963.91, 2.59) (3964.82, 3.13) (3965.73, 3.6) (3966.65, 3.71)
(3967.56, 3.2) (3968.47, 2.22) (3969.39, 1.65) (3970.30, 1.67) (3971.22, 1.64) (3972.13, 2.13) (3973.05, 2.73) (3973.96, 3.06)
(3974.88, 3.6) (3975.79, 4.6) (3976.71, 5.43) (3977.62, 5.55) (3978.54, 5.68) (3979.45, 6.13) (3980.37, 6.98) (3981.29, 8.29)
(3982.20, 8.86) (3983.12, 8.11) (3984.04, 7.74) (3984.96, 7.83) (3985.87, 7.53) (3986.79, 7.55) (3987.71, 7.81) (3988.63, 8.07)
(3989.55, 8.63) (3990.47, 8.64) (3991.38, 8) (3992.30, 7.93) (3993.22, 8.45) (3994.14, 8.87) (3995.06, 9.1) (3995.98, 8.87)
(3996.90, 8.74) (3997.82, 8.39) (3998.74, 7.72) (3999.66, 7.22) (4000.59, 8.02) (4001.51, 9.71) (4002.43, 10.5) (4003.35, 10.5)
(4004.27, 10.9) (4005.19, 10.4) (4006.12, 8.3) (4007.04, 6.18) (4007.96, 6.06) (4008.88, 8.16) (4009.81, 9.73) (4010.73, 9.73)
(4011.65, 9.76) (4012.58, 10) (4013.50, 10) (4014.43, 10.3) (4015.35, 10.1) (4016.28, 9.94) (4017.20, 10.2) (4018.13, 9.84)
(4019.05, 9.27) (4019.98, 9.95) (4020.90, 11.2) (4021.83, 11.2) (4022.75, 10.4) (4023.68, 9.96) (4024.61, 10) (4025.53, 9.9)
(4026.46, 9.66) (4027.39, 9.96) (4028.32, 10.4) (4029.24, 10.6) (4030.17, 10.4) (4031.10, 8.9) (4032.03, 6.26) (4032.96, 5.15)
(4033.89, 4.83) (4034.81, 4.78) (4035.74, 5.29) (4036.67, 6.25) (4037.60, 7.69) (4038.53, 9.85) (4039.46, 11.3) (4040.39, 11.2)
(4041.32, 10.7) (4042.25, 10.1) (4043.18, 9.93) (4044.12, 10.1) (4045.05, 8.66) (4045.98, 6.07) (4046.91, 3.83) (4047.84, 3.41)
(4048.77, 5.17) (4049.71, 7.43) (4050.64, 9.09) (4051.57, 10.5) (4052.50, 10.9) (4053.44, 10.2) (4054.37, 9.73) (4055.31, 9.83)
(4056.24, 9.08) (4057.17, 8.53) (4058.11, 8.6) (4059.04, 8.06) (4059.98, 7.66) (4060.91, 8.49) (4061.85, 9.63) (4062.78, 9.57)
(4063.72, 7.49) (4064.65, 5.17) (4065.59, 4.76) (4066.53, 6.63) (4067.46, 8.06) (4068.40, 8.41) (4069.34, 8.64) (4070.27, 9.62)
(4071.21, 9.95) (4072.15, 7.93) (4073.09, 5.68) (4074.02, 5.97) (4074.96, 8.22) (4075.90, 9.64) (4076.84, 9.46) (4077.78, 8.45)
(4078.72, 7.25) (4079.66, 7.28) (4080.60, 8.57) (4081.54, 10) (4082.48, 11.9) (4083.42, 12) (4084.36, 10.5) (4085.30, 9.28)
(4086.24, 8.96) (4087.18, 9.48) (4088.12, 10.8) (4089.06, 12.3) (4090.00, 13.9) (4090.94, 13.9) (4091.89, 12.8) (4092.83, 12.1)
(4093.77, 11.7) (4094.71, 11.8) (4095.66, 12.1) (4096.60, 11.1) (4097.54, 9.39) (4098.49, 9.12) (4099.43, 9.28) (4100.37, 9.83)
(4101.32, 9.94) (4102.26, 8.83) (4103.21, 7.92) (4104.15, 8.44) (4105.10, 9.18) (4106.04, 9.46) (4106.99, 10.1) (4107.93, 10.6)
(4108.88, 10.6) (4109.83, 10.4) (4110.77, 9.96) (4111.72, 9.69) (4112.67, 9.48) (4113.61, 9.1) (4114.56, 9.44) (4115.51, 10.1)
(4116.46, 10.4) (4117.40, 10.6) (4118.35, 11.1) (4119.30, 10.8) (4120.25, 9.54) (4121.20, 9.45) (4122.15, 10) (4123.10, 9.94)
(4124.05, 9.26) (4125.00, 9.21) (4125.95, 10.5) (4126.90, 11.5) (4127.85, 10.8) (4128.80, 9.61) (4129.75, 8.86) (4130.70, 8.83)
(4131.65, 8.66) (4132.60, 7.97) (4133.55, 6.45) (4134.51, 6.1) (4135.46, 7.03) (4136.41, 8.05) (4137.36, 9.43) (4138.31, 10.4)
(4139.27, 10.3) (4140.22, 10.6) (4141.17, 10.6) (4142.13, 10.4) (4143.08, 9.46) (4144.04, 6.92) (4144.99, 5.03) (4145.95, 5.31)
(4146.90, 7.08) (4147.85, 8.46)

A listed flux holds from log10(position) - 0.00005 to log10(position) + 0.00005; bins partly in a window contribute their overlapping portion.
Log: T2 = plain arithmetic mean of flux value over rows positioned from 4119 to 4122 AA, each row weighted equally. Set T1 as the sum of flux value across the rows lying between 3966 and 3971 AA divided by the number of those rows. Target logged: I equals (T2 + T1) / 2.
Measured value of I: 6.2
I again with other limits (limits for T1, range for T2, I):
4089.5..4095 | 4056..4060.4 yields 10.5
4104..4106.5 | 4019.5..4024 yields 9.8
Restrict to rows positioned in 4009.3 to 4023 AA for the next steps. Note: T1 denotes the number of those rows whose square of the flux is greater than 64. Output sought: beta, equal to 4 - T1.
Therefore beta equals -11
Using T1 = 15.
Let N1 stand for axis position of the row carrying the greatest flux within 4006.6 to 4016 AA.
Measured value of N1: 4014.43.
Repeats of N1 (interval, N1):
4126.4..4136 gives 4126.90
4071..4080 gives 4071.21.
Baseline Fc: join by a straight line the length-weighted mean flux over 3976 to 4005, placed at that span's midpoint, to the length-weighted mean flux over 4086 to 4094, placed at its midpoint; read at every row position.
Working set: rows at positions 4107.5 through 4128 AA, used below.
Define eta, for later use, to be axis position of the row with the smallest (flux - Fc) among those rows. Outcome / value 4125.00 AA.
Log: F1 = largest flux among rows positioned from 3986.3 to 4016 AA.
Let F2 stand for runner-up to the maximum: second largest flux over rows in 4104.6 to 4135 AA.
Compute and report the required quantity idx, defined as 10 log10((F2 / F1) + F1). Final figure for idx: 10.8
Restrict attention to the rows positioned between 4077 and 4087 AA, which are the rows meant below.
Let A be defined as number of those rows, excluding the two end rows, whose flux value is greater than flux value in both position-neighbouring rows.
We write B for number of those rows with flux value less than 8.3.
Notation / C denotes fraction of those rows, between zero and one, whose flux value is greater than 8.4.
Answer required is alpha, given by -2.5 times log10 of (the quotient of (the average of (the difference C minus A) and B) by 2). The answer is 0.9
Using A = 1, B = 2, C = 0.80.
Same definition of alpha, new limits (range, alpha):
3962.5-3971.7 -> -0.8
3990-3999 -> 0.5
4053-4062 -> 1.7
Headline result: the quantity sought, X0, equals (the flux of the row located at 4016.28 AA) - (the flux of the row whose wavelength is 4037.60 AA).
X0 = 2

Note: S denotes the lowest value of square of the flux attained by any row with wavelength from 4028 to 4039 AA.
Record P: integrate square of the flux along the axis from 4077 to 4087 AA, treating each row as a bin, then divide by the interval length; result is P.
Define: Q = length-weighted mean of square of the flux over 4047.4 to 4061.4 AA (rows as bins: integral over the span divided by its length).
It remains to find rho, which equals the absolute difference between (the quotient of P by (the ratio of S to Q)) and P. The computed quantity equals 209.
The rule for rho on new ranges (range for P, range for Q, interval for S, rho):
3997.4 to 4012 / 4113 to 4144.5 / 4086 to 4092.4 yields 11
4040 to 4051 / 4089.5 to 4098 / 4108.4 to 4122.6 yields 55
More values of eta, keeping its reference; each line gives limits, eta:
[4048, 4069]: 4065.59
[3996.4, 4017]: 4007.96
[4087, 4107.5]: 4103.21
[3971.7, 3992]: 3972.13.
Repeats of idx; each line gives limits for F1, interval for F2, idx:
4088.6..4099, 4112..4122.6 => 11.7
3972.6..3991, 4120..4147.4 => 10.0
